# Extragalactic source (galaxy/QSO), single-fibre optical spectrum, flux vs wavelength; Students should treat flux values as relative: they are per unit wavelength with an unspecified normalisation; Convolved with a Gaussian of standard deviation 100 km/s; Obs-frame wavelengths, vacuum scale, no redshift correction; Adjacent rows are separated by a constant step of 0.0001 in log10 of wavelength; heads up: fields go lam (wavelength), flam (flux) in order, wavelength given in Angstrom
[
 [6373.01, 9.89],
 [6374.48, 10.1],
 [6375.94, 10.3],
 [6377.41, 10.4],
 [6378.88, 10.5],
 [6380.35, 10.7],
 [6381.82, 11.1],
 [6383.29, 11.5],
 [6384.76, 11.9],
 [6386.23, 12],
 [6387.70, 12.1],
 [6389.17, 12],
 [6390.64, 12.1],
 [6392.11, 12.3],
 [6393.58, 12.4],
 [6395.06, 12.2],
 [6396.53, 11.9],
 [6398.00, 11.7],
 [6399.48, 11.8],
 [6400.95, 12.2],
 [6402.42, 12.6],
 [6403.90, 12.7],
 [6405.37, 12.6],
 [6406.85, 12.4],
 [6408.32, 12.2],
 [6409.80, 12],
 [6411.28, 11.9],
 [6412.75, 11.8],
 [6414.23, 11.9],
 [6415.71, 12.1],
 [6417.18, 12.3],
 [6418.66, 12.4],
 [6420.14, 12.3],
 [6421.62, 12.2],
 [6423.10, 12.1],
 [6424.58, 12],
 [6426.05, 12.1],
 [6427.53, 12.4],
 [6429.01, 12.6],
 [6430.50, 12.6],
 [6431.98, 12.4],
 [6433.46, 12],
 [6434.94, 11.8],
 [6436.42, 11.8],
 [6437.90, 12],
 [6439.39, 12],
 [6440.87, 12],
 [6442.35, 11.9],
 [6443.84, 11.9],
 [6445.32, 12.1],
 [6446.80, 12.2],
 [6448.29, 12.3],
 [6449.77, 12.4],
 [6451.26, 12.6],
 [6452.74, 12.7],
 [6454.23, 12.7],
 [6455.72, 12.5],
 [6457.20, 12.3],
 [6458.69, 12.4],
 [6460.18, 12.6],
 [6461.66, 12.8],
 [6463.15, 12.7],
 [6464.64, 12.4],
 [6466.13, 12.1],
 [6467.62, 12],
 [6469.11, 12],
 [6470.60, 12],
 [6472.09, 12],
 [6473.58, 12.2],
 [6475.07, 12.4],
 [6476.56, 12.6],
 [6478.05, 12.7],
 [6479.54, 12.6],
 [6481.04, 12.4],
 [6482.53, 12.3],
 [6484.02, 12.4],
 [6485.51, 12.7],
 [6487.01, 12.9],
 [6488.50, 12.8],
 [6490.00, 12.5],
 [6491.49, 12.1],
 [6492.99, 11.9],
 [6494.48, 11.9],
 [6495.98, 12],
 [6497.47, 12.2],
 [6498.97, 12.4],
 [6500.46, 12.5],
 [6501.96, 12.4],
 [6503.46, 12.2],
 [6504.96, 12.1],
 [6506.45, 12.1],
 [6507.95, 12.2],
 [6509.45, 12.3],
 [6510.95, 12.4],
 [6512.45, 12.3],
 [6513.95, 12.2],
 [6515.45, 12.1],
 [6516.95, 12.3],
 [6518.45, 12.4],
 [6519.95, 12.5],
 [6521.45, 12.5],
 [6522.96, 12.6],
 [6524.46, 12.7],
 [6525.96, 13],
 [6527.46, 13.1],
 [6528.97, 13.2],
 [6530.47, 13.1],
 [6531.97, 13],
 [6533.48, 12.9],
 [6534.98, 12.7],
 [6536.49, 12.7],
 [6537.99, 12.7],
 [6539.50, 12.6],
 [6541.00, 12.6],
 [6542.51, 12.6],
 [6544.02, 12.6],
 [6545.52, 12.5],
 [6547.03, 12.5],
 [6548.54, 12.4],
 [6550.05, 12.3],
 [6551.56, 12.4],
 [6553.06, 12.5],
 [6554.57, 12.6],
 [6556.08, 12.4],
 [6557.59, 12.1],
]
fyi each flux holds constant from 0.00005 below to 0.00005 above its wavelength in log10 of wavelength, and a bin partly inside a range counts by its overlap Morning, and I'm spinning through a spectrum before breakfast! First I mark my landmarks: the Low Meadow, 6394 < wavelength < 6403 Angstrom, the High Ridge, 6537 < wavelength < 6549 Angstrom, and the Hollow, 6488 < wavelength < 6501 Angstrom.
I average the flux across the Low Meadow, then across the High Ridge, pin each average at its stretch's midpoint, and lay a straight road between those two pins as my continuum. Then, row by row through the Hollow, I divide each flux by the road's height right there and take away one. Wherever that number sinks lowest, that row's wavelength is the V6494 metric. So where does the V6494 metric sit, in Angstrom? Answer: 6494.48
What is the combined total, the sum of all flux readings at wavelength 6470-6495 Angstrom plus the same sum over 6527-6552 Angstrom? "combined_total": 426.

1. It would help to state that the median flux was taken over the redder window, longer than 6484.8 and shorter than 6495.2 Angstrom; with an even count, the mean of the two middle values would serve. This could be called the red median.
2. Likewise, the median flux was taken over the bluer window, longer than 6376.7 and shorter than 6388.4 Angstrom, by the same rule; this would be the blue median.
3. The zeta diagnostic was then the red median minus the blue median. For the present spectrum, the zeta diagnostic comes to 1.2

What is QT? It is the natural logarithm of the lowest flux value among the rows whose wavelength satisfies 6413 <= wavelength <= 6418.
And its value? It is 2.477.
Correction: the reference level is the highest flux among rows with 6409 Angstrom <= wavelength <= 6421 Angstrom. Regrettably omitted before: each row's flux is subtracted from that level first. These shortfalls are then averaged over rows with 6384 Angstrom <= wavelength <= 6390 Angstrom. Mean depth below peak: 0.40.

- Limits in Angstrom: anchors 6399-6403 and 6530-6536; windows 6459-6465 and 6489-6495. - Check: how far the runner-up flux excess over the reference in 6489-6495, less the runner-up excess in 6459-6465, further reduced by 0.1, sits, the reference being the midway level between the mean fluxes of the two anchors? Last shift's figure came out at -0.7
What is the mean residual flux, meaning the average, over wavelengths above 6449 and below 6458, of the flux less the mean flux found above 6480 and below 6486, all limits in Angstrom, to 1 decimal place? 0.1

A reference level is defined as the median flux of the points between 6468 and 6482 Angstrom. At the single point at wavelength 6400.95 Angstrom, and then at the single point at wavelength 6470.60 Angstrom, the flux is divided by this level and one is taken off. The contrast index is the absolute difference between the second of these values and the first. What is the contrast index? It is 0.016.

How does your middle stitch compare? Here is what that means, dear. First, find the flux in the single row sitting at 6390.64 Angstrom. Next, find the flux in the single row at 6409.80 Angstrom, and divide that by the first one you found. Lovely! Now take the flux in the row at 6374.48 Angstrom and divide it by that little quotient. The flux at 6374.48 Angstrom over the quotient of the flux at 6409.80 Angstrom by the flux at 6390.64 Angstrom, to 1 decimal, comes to 10.2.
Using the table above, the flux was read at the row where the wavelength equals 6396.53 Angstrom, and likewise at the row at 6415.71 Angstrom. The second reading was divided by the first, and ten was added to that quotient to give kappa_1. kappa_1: 11.02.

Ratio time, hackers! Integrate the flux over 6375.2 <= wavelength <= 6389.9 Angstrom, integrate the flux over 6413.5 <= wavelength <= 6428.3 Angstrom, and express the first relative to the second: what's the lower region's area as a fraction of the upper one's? 0.92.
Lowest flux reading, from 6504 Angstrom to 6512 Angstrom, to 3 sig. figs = 12.1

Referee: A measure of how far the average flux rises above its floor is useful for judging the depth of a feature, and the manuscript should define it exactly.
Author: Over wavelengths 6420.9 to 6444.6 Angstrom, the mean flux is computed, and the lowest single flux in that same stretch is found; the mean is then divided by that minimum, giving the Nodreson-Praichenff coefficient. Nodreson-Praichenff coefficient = 1.03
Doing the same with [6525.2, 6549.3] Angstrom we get 1.03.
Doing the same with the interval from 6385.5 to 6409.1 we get 1.04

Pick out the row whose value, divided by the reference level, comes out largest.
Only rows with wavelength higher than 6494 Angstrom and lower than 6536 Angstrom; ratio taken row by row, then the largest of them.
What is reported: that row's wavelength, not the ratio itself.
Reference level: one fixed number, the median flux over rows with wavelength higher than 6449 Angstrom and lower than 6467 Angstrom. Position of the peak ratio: 6528.97 Angstrom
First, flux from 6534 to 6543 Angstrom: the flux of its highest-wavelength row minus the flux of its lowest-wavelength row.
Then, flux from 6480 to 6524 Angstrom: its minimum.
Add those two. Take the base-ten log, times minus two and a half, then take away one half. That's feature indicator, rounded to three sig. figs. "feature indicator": -3.18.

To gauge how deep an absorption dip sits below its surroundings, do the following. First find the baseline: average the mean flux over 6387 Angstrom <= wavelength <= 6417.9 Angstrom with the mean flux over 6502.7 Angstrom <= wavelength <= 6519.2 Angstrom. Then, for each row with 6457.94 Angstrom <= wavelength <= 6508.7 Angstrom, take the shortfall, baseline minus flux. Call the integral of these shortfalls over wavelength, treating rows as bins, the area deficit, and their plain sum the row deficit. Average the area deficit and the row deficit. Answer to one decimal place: -6.1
